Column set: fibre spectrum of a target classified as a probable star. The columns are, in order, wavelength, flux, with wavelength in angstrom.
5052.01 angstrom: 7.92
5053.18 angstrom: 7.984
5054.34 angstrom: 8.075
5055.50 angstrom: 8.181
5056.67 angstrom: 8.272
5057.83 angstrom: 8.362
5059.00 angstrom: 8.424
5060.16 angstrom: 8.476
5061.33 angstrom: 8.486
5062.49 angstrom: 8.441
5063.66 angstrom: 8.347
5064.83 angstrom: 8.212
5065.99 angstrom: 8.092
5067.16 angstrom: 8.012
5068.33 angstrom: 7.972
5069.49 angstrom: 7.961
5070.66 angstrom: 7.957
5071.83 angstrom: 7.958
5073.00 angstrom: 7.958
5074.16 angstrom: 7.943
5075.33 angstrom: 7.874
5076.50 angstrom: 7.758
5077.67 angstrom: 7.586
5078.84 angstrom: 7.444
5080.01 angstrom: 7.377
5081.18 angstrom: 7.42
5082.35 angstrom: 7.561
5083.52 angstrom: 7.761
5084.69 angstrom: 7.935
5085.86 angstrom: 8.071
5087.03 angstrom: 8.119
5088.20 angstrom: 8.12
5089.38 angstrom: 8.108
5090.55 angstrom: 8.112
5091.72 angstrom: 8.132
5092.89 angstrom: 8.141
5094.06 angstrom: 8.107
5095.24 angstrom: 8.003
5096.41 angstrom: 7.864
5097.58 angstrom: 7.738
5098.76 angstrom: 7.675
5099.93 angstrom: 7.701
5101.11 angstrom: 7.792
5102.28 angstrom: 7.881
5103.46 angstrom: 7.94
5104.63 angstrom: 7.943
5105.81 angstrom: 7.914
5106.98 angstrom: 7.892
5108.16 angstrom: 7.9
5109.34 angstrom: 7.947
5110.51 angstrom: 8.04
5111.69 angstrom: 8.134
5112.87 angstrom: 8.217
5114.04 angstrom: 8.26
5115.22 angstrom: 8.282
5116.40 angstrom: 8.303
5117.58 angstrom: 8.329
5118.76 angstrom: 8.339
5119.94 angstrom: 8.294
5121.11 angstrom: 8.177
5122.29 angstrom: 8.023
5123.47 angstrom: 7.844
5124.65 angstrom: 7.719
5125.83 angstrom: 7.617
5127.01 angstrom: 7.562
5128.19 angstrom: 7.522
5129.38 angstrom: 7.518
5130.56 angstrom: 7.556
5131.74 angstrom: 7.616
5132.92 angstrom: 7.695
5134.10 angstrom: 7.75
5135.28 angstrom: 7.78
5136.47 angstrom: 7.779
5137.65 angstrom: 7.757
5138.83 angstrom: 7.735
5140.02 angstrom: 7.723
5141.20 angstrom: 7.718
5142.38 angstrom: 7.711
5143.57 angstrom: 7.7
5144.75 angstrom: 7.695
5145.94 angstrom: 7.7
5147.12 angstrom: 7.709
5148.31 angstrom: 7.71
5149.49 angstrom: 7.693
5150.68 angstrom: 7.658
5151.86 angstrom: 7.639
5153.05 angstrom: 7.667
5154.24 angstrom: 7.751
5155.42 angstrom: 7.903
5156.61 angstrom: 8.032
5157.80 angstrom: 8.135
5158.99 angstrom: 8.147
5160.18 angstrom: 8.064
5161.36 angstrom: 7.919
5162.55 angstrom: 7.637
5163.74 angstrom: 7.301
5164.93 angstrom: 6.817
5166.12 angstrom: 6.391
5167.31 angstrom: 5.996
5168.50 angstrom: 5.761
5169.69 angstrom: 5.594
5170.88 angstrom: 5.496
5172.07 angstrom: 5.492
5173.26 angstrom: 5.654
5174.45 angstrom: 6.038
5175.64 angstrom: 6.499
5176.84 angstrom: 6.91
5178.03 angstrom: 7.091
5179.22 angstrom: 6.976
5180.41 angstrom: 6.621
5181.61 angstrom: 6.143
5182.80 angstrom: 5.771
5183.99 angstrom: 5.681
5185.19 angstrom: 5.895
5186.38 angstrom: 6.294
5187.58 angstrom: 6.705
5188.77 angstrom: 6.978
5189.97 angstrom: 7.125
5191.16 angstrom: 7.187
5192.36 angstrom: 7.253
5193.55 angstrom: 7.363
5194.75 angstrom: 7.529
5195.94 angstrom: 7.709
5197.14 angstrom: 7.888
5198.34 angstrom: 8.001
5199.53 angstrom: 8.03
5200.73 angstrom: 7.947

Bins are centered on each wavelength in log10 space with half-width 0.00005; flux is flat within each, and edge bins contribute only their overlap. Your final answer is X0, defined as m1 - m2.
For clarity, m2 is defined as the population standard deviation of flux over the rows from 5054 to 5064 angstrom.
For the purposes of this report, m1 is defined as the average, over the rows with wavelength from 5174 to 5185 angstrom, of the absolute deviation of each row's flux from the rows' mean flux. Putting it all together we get 0.3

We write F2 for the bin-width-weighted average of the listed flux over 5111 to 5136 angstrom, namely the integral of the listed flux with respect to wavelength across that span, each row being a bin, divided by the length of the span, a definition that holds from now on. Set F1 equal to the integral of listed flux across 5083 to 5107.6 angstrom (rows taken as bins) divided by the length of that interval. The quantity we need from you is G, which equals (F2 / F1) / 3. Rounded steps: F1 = 7.95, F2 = 7.9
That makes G 0.332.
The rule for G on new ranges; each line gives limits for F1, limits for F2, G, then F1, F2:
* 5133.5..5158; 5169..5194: 0.276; 7.75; 6.4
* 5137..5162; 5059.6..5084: 0.339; 7.80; 7.9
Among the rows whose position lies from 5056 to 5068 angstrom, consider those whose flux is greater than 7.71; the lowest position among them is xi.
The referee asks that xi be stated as 5056.67 angstrom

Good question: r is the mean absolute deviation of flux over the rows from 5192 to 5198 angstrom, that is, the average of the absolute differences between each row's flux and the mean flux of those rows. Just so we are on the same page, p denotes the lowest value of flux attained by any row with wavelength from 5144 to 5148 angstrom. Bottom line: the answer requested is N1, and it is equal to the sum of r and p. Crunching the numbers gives 7.9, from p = 7.695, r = 0.2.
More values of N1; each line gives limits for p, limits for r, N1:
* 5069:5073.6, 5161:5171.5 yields 8.7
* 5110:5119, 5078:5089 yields 8.3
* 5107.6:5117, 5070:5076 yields 7.9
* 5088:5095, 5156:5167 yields 8.6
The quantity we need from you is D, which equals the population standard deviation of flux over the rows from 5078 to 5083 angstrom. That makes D 0.07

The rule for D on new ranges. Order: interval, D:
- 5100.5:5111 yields 0.06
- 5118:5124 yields 0.18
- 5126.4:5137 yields 0.10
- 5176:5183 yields 0.48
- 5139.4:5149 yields 0.01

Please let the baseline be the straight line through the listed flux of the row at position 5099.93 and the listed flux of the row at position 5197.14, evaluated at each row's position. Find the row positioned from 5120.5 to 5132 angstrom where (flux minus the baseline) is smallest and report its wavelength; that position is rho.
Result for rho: 5129.38 angstrom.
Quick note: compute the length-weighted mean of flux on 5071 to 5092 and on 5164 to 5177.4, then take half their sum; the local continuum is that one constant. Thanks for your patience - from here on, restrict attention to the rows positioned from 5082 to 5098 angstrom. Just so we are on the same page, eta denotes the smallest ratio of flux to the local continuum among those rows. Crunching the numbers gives 1.09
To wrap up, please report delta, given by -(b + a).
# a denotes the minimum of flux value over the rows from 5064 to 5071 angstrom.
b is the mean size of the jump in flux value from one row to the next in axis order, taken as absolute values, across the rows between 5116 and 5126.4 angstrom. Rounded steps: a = 7.957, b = 0.09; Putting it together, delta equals -8.1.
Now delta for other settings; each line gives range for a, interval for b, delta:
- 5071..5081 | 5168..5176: -7.6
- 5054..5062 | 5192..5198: -8.2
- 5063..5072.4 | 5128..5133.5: -8.0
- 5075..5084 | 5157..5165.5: -7.6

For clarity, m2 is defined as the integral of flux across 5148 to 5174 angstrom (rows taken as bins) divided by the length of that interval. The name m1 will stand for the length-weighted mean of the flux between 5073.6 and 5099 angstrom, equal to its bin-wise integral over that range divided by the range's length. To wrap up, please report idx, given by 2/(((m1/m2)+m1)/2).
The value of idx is 0.45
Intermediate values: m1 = 7.86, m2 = 7.10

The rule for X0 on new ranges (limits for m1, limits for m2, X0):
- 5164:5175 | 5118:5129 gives 0.1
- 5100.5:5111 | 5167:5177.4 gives -0.4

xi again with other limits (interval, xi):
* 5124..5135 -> 5124.65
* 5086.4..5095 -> 5087.03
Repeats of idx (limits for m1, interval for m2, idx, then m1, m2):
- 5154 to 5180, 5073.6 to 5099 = 0.52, 6.88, 7.86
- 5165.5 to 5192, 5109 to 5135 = 0.56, 6.29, 7.94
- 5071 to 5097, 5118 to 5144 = 0.45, 7.88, 7.78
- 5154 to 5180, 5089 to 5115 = 0.52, 6.88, 7.98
